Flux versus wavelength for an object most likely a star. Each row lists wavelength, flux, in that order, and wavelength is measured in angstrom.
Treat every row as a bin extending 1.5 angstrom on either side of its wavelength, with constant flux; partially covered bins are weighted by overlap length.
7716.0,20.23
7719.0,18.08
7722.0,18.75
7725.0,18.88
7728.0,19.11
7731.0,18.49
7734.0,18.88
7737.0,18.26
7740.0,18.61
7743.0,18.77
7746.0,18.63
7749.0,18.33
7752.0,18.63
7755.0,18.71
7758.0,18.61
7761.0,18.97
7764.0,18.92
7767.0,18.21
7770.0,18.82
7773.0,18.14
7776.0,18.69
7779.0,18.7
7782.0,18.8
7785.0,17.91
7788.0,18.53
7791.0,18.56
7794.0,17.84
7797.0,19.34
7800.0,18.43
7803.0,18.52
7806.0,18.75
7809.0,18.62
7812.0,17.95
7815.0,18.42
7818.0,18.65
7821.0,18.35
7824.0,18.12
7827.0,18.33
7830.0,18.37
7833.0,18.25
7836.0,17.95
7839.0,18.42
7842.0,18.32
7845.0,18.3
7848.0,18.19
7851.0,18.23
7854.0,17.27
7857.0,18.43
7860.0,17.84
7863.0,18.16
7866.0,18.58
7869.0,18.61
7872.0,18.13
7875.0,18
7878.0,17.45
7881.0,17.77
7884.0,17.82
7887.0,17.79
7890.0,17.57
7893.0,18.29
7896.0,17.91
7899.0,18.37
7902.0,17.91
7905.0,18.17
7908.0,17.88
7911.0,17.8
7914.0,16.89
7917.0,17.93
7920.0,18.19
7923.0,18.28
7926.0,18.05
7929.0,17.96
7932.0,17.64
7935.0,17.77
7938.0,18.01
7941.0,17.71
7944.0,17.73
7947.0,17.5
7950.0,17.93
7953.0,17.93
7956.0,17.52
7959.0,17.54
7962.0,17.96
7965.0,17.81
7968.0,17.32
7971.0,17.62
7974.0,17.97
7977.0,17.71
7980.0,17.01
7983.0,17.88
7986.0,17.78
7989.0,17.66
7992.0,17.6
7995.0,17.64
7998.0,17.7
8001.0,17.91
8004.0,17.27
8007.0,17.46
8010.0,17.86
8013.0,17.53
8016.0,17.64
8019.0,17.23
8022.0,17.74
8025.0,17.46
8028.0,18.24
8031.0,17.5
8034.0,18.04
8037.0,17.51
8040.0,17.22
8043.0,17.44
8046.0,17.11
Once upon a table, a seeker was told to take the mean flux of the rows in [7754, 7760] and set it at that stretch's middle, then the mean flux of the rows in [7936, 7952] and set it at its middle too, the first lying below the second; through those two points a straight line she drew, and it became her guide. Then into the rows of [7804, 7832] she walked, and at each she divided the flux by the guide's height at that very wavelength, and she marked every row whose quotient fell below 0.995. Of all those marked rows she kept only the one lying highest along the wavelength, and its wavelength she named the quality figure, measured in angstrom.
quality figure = 7824.0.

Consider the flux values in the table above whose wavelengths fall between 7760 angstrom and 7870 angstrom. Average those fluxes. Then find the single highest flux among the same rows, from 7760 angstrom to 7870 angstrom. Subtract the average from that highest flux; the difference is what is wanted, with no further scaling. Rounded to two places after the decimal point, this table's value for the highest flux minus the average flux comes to 0.95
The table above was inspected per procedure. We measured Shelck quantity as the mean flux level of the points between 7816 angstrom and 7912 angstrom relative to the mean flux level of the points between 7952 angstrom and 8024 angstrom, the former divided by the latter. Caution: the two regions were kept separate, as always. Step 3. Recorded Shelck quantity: 1.03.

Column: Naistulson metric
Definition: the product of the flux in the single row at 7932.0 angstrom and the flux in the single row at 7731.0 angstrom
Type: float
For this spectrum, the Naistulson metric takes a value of 326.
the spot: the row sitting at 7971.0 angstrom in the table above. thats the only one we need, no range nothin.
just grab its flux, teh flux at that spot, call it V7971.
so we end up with 17.62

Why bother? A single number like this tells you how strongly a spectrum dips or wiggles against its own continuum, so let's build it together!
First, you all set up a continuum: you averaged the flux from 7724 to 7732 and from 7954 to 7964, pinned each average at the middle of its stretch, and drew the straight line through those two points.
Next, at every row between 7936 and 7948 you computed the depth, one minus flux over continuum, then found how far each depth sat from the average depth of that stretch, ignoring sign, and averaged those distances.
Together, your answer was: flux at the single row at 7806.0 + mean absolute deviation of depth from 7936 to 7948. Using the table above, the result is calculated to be 18.8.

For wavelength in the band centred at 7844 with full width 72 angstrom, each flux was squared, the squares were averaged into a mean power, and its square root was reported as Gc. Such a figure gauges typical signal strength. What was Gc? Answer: 18.2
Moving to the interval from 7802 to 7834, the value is 18.4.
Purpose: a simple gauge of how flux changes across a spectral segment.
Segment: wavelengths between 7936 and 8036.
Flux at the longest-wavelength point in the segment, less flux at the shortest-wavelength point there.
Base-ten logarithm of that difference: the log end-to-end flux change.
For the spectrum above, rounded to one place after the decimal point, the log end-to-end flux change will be -1.5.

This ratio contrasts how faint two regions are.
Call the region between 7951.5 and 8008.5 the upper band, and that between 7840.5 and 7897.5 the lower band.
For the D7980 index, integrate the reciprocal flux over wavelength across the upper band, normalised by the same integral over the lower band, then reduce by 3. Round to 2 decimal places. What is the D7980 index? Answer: -1.98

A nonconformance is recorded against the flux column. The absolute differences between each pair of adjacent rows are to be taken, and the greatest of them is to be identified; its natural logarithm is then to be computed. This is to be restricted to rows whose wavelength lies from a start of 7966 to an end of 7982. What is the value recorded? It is -0.357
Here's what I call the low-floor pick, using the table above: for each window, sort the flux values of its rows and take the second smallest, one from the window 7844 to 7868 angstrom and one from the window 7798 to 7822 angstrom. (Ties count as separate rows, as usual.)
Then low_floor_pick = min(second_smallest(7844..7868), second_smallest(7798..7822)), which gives 17.8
